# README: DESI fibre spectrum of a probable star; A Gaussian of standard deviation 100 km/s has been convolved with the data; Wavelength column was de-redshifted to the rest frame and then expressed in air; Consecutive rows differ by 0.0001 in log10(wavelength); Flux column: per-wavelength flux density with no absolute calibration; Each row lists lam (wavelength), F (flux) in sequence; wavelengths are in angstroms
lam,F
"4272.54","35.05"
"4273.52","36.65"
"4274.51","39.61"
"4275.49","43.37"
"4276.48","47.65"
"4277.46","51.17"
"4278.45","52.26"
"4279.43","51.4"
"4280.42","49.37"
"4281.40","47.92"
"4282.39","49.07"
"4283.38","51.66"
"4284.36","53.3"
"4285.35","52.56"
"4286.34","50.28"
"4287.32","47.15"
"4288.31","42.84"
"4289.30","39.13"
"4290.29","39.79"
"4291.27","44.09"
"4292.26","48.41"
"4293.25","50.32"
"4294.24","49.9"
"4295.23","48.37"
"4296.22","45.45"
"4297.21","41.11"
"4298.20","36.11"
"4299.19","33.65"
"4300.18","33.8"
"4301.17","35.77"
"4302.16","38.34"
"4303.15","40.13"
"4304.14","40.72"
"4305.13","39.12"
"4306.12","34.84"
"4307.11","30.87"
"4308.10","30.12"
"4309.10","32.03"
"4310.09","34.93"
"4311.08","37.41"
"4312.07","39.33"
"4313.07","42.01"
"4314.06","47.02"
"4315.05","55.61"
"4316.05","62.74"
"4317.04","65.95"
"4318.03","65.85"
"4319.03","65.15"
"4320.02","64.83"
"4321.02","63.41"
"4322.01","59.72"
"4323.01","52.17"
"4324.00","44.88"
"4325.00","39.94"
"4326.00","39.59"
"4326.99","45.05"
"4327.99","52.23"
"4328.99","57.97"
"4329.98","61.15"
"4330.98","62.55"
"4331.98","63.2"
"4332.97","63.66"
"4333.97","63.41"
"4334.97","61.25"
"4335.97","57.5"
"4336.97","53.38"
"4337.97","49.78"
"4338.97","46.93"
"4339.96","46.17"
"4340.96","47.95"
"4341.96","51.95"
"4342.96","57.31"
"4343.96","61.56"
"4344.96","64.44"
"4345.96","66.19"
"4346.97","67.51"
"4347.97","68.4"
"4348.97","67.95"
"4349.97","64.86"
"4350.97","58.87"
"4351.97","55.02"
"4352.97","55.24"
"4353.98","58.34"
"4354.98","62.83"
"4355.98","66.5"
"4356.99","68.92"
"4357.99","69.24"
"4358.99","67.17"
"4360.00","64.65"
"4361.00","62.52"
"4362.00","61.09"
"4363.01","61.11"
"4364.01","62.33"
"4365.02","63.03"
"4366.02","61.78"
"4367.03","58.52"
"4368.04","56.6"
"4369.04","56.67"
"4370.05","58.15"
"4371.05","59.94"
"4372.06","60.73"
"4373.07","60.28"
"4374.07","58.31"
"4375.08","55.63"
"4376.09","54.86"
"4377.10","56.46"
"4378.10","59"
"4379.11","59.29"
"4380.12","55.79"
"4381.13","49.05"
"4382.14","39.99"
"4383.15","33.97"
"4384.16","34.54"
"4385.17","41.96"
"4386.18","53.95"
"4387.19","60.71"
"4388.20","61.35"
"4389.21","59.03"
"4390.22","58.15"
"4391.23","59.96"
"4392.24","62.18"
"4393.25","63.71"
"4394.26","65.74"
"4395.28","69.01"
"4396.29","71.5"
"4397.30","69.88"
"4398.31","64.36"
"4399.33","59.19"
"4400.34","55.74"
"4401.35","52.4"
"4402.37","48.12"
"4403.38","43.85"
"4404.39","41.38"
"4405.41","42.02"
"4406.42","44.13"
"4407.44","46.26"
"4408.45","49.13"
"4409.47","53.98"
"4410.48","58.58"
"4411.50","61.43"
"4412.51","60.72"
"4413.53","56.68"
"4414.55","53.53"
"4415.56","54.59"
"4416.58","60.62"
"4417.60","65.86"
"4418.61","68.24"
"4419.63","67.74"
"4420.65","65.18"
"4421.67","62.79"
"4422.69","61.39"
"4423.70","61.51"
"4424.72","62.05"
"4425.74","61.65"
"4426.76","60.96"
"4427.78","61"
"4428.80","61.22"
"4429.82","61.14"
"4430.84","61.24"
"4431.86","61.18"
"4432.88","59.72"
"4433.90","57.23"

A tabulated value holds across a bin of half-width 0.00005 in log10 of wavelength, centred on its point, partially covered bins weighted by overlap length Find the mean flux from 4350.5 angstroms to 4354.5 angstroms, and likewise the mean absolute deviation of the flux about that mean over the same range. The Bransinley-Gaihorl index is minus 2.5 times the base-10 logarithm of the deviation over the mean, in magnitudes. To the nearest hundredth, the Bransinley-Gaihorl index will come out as 3.79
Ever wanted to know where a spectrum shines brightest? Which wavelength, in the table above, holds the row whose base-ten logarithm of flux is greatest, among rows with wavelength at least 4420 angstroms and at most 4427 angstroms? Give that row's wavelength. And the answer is 4420.65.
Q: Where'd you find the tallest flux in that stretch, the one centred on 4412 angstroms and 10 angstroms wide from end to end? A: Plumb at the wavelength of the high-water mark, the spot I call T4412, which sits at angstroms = 4411.50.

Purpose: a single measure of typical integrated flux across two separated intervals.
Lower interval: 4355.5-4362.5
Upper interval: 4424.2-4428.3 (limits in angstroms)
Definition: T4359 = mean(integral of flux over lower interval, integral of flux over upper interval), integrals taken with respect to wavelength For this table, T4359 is 356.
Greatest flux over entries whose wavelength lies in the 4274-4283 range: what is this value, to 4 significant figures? 52.26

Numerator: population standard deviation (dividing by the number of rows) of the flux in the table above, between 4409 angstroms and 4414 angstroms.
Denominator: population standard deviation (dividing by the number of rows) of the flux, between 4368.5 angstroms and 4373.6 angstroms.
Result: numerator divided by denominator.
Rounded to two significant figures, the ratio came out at 1.8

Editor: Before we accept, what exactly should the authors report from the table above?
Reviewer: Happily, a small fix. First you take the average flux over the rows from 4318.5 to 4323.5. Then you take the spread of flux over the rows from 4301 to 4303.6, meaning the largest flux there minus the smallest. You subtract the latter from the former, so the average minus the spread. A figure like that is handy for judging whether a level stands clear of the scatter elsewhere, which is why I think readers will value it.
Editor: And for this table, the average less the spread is 56.7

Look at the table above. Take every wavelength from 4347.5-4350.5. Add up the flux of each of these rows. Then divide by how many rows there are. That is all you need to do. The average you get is 67.1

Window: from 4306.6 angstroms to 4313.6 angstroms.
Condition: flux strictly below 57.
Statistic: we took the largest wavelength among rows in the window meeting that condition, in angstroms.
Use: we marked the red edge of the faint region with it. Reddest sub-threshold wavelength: 4313.07 angstroms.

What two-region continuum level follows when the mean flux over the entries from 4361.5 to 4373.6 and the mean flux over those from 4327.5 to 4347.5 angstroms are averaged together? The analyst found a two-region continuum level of 58.9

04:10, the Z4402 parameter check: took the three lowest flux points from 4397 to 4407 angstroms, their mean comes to 42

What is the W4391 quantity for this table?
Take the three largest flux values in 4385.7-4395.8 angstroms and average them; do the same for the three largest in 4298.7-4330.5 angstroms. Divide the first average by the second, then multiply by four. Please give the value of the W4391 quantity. 4.03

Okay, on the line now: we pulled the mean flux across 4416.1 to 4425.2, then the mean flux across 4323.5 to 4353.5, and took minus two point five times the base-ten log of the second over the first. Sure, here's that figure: 0.13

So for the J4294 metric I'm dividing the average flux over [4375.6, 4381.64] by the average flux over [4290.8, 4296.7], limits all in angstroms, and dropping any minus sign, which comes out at 1.17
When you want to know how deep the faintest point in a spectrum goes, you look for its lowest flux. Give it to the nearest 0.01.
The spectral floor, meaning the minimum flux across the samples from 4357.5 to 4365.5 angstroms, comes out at 61.09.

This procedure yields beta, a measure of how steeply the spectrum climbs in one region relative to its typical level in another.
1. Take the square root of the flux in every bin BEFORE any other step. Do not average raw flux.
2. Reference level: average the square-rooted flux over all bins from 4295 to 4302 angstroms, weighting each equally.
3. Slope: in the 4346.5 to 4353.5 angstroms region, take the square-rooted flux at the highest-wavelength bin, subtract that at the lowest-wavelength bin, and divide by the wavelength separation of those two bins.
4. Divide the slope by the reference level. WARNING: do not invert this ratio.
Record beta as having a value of -0.021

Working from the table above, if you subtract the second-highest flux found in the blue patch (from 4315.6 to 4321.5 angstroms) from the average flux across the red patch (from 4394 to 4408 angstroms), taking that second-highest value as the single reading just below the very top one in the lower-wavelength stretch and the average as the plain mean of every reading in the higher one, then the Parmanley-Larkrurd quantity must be -11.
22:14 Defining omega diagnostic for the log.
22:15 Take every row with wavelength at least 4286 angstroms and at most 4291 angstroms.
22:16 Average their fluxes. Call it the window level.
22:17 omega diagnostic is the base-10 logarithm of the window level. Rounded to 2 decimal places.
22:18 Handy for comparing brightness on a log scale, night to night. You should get 1.64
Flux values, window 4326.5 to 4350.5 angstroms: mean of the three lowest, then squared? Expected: 2121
